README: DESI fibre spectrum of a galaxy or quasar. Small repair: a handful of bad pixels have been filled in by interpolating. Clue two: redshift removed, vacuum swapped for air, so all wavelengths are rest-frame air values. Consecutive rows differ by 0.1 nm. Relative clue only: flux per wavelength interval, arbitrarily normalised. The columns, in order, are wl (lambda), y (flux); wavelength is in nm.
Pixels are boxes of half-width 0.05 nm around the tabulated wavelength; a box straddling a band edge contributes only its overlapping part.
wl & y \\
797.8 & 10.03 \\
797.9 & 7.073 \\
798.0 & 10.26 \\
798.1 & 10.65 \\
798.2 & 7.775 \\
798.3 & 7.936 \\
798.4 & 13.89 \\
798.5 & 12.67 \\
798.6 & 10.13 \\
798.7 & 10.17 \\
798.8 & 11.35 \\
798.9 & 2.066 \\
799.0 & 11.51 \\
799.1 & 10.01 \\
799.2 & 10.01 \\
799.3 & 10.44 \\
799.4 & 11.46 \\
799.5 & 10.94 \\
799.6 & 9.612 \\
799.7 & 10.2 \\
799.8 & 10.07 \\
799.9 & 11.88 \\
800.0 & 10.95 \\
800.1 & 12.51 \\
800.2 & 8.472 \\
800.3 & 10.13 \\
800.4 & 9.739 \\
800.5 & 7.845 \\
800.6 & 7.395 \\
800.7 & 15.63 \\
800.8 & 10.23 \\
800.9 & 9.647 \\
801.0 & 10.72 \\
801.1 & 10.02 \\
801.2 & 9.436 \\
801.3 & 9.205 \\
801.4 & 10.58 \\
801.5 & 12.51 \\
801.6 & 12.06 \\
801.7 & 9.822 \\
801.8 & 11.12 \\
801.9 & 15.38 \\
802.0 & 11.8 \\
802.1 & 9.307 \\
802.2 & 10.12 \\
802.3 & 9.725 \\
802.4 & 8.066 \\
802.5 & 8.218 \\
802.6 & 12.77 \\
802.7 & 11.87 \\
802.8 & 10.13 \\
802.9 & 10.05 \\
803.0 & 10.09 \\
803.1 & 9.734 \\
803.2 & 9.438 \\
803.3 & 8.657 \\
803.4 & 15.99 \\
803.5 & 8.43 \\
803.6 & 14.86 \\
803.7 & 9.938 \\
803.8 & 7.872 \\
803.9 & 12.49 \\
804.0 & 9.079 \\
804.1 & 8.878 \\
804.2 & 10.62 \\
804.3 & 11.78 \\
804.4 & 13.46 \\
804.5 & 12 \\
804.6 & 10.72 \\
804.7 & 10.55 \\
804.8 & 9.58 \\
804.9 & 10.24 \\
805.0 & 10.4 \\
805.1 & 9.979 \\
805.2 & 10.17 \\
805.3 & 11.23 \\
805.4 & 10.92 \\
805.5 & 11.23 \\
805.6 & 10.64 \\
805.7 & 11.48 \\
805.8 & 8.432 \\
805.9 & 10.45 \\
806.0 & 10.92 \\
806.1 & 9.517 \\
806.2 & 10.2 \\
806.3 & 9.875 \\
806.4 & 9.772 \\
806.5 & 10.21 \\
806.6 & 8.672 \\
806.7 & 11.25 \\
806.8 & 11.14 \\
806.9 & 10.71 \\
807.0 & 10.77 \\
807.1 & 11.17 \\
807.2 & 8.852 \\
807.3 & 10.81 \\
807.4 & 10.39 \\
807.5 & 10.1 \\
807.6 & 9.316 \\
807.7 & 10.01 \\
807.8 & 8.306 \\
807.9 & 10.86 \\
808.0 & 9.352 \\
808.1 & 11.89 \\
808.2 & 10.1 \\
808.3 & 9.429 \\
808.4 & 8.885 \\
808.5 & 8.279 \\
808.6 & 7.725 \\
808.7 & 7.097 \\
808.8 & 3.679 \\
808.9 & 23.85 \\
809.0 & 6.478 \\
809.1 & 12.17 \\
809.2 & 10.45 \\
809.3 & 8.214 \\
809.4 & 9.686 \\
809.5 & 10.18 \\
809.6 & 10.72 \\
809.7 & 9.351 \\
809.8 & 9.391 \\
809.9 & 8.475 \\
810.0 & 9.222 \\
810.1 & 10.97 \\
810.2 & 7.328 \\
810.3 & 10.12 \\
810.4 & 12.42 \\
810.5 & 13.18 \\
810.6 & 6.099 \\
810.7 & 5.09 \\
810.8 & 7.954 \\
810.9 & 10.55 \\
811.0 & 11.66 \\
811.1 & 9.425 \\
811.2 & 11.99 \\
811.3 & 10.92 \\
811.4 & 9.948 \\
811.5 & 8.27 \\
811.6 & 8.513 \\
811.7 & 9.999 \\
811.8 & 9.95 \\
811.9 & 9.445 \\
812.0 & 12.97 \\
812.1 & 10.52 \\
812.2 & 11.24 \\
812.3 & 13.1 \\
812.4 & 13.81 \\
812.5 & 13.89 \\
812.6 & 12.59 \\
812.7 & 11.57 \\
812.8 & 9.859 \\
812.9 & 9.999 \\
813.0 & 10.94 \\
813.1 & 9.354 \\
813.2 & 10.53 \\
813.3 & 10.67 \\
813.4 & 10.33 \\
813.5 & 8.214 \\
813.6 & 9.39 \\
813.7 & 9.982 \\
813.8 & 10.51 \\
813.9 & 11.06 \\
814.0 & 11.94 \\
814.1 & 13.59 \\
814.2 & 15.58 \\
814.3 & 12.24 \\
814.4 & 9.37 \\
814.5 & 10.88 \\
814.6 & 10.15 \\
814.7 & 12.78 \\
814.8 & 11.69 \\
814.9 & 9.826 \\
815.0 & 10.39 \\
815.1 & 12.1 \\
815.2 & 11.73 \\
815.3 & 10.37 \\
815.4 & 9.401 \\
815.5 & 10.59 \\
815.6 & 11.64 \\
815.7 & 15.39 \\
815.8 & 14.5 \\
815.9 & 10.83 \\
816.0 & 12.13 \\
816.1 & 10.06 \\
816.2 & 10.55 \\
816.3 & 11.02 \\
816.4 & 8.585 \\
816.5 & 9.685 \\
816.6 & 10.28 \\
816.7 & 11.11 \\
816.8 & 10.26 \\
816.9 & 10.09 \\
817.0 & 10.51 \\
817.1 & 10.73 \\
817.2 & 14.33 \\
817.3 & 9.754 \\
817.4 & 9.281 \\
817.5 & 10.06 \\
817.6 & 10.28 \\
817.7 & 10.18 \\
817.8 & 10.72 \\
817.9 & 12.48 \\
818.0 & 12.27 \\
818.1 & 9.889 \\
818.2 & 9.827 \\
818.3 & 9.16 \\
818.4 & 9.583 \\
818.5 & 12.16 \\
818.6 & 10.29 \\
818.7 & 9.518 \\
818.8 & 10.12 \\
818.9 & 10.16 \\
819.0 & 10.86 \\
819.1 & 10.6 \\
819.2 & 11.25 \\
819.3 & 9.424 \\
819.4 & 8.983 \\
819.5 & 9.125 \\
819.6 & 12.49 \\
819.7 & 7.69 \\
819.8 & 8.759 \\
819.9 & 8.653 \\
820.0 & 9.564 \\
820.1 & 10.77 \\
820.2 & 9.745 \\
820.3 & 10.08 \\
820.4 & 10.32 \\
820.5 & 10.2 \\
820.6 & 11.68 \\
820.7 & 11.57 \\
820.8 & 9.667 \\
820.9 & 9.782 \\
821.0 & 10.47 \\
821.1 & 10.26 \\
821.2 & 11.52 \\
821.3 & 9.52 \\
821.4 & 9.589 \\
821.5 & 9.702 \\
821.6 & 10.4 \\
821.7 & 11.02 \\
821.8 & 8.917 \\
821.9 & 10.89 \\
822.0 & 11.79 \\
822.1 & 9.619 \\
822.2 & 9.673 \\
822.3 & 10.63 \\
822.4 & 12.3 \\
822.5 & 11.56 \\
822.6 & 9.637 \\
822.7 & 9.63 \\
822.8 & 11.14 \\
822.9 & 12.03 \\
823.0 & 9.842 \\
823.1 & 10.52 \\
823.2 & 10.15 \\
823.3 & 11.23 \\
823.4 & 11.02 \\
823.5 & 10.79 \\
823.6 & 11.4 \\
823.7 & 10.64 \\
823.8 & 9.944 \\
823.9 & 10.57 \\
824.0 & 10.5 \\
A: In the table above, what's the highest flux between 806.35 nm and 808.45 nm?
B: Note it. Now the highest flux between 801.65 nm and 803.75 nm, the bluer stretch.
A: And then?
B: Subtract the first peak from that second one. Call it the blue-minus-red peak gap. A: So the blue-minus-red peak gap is 4.1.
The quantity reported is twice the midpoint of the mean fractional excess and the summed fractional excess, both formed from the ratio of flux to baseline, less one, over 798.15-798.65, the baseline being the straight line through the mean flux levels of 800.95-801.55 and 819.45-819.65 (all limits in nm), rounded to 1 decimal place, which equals 0.1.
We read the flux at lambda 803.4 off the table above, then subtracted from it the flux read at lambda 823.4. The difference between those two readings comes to 5.0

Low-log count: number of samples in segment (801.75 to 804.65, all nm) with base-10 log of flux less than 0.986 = 9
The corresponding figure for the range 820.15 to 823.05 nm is 8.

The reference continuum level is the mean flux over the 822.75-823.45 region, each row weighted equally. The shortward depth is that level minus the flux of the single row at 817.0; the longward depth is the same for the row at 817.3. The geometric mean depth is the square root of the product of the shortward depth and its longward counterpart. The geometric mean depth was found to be 0.61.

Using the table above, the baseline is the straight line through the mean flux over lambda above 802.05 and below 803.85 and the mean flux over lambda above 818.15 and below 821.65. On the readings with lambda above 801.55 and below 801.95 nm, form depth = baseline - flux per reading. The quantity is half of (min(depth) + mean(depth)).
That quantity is -3.4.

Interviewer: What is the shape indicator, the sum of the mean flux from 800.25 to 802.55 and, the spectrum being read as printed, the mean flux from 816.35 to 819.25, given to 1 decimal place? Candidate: 20.9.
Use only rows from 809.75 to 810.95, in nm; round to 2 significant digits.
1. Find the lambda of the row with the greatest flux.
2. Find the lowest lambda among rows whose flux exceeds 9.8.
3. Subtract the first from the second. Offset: -0.40 nm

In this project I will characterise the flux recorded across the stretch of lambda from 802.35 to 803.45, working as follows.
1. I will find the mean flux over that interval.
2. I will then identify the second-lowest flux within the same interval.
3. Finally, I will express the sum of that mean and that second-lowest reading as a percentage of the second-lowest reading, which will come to 227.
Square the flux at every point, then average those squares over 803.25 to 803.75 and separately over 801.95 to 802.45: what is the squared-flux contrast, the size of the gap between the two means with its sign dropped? 47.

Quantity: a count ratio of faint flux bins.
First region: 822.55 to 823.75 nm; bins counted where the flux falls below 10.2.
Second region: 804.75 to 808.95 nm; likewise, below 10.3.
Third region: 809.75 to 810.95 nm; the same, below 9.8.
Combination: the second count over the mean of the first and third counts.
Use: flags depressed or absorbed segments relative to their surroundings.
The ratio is 4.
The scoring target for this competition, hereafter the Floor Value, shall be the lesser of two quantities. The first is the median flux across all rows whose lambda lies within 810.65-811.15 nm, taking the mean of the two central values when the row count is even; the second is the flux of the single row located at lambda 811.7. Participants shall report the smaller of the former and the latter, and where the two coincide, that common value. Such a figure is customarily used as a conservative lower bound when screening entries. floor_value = 9.4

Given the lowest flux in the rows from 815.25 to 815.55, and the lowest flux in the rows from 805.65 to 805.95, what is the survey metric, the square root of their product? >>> 8.9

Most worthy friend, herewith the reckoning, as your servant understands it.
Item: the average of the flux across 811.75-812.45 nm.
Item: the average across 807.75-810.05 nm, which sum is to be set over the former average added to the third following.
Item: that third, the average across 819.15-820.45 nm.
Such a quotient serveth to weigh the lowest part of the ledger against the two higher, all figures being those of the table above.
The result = 0.456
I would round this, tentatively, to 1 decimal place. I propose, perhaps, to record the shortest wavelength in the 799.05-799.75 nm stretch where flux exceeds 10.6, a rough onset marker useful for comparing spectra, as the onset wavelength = 799.4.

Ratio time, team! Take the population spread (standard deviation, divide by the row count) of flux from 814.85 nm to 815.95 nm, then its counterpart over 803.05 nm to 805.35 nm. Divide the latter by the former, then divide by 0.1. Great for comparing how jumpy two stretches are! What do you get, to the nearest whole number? 11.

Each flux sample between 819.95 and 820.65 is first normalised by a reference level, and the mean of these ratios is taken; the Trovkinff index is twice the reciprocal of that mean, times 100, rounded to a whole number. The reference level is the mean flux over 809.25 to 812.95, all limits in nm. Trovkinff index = 198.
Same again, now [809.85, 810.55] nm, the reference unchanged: 200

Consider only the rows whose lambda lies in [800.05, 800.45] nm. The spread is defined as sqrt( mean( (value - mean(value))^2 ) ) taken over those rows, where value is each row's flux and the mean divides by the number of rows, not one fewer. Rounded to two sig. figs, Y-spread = 1.5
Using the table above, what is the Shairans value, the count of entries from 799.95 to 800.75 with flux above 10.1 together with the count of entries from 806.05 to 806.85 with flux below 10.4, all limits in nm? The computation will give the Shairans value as 10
